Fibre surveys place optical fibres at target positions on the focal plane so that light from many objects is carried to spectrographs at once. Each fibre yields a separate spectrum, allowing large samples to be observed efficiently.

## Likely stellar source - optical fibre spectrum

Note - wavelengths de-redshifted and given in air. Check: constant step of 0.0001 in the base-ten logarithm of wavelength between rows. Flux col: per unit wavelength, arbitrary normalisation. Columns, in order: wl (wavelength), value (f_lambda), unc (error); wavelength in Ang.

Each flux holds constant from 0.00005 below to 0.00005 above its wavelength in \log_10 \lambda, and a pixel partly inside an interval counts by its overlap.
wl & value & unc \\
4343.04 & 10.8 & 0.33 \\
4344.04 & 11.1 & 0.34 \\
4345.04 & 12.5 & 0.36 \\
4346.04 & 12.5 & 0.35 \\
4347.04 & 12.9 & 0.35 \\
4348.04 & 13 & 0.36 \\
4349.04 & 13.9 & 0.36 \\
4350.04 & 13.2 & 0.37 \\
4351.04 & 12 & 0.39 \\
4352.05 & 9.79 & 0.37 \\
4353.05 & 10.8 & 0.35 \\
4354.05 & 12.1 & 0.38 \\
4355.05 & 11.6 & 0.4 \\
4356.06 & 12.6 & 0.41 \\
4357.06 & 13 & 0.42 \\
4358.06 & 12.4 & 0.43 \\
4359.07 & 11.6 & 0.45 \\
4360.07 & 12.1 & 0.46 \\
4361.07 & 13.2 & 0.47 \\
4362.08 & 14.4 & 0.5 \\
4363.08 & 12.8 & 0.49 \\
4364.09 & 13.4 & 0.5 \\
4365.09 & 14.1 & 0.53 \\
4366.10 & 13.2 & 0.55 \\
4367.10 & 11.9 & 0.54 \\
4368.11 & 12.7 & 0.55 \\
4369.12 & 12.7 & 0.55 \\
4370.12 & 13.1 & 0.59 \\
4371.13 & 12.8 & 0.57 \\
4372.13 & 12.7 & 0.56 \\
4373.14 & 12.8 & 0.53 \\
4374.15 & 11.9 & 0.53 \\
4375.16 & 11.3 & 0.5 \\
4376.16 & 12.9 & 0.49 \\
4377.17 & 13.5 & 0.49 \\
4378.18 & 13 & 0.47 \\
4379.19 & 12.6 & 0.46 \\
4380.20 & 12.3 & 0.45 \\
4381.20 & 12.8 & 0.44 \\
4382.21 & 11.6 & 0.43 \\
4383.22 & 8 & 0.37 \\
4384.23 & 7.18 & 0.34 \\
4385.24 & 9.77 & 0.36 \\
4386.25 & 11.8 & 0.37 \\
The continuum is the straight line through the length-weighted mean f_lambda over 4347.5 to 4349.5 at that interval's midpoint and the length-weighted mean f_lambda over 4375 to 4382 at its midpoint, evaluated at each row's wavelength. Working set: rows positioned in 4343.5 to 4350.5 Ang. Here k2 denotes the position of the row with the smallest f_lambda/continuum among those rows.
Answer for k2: 4344.04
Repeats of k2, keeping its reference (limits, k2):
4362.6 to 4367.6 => 4367.10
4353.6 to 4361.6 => 4355.05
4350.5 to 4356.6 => 4352.05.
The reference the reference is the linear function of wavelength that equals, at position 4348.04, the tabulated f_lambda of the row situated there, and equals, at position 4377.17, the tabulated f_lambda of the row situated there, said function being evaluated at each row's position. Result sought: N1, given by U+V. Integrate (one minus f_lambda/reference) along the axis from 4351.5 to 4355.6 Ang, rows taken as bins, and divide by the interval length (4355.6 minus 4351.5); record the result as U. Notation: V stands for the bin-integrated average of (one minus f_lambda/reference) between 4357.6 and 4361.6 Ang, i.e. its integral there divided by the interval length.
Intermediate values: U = 0.15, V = 0.065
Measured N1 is 0.22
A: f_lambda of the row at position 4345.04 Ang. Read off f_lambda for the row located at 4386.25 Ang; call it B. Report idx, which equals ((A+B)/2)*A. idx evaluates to 152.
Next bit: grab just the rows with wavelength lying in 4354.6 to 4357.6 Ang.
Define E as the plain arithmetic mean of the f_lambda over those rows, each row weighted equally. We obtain 12.40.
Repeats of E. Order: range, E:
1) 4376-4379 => 13.13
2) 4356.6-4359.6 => 12.33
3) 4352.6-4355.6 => 11.50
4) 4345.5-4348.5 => 12.80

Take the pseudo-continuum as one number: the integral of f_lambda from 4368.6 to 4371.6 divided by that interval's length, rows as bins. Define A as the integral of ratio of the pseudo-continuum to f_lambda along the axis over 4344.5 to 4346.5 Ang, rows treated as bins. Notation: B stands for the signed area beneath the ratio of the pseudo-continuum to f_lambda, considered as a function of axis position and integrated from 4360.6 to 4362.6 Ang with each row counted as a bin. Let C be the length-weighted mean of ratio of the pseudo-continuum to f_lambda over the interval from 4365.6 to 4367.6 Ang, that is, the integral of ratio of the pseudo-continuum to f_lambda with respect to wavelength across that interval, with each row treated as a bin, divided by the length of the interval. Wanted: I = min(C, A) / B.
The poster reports 0.55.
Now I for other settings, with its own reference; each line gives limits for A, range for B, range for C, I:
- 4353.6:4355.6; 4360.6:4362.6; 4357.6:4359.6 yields 0.57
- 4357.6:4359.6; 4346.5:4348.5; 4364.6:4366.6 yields 0.47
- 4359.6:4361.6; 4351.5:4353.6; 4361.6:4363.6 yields 0.36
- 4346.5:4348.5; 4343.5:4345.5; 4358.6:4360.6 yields 0.50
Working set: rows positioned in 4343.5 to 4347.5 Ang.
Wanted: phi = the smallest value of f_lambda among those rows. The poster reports 11.1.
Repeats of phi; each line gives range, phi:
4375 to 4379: 11.3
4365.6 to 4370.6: 11.9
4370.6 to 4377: 11.3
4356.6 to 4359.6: 11.6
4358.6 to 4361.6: 11.6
